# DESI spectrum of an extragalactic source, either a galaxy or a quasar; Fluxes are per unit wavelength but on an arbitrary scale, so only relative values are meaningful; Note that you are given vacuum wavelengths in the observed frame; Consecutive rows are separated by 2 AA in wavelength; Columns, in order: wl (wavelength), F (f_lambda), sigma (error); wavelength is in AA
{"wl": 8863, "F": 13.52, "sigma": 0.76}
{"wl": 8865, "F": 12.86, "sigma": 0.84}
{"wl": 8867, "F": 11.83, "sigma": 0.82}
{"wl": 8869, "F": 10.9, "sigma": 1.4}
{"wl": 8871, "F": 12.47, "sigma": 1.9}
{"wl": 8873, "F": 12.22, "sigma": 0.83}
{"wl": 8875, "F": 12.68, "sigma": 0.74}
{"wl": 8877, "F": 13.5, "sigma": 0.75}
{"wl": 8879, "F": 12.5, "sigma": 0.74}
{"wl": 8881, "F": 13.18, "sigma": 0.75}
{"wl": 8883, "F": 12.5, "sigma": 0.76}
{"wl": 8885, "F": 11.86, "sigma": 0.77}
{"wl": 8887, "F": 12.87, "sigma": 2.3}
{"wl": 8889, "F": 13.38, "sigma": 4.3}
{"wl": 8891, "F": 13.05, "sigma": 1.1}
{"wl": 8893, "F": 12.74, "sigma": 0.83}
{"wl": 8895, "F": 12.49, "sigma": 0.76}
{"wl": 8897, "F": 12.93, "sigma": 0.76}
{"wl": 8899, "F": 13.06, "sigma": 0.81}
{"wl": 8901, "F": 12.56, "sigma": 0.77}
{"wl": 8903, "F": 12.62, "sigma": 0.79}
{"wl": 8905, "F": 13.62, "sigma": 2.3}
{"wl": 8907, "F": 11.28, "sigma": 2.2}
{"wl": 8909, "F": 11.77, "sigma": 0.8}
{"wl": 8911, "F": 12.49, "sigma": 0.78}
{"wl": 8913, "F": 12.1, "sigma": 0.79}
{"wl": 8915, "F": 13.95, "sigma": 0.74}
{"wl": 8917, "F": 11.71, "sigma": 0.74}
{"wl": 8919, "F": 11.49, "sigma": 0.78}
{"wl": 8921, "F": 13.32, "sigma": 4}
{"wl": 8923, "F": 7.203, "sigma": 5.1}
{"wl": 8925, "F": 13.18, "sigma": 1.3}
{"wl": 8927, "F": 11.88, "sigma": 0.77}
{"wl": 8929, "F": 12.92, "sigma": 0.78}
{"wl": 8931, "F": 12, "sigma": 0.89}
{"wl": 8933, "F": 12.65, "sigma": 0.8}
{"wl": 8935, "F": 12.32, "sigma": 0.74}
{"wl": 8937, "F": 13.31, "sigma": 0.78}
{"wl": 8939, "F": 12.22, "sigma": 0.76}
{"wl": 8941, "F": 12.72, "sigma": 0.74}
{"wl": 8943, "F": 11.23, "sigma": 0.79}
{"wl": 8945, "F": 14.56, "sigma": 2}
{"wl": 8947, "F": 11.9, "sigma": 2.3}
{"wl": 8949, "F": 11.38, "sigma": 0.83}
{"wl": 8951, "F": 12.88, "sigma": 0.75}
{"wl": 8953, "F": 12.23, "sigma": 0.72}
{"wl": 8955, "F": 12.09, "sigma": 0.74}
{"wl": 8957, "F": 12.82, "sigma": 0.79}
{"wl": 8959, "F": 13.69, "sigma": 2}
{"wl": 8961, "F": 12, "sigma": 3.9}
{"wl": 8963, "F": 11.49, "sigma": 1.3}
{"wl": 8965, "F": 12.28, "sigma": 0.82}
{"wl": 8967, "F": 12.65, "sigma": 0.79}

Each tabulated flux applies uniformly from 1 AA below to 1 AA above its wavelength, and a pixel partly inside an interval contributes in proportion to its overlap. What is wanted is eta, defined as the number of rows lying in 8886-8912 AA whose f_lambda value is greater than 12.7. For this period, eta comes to 7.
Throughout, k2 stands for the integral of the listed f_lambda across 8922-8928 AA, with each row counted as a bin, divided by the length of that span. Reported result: 10.8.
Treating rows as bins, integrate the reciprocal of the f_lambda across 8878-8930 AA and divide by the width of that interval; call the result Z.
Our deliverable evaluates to 0.0818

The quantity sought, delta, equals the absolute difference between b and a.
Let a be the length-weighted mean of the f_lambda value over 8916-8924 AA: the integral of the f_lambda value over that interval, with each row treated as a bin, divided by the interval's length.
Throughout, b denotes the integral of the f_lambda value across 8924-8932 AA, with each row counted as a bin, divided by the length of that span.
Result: 1.56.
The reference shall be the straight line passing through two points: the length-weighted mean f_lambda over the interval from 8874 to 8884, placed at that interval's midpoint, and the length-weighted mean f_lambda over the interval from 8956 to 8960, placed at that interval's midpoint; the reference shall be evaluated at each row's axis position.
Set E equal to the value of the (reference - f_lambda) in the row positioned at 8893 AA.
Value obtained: 0.20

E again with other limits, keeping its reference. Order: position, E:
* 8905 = -0.62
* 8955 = 1.15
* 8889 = -0.46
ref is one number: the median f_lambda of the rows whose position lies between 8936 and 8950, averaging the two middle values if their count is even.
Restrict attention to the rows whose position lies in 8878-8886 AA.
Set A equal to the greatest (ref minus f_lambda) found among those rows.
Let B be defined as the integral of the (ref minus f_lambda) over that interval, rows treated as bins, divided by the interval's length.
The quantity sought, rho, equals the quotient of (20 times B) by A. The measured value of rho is -16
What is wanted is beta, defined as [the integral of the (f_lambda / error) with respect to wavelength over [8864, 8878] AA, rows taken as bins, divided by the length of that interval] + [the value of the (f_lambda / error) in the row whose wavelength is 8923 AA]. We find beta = 15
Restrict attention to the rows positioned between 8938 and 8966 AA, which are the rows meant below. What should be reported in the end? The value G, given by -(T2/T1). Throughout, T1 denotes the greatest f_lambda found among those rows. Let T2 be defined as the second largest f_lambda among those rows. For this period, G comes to -0.940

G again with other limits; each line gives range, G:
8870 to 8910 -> -0.991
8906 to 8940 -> -0.955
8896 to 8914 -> -0.959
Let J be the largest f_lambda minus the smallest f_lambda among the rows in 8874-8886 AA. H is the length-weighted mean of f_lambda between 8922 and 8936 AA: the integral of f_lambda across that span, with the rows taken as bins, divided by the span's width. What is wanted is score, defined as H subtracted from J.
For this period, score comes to -10.1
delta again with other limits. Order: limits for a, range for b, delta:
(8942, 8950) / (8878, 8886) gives 0.24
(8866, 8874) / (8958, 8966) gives 0.51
